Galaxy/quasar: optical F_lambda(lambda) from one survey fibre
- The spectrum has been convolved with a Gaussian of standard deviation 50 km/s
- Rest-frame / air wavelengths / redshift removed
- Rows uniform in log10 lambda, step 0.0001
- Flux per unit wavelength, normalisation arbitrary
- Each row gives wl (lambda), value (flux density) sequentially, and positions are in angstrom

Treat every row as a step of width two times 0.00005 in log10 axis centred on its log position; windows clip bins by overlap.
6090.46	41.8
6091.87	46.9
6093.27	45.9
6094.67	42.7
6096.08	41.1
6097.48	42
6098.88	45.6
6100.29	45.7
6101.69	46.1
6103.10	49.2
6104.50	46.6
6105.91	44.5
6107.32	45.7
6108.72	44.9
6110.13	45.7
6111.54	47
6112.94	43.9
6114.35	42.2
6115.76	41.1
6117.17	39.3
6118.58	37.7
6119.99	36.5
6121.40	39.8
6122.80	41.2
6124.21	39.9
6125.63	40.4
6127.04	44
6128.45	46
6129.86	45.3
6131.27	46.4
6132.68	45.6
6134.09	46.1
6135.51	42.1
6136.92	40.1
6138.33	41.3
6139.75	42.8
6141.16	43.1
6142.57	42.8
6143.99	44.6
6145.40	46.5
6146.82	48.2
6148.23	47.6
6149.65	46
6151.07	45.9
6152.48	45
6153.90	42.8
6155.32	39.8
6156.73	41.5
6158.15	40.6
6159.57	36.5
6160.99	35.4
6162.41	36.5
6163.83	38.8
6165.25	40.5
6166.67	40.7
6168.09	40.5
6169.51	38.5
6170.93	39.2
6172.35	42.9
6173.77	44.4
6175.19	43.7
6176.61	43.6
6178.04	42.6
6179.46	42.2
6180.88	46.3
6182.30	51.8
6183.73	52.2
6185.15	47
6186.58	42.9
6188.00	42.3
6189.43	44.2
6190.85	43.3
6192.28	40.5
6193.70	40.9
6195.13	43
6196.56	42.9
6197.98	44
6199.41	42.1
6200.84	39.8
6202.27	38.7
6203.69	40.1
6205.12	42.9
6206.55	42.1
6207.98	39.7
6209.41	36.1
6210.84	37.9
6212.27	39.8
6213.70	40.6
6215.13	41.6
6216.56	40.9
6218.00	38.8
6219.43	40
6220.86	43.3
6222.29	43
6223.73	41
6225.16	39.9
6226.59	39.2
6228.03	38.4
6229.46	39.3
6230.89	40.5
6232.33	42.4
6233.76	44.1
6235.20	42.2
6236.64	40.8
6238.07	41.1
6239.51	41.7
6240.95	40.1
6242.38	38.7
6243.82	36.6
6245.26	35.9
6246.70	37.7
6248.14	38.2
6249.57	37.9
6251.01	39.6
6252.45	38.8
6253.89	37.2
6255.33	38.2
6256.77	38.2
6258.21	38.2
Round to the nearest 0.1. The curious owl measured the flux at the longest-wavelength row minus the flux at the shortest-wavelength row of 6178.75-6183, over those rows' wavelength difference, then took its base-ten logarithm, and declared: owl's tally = 0.5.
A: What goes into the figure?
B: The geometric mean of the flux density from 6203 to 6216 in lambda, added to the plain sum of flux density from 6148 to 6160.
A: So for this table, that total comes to 426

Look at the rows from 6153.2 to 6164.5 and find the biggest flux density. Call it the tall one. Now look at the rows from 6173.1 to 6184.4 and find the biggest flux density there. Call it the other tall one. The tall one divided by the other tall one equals 0.82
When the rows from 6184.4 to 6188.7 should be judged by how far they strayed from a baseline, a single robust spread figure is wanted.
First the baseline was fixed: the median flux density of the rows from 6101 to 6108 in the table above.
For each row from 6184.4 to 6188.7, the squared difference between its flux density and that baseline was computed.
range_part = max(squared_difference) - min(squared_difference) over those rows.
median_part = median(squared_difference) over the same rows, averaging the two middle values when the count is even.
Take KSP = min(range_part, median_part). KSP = 10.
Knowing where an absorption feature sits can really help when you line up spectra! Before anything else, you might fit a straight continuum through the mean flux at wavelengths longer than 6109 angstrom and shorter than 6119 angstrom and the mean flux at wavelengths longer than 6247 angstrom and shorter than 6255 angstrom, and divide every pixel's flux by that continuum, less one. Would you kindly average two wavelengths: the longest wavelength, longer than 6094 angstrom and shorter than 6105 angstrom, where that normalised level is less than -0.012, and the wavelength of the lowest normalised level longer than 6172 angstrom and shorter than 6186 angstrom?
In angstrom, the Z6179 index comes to 6138.5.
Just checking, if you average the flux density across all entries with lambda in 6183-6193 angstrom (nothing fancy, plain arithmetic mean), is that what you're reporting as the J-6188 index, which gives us 44.6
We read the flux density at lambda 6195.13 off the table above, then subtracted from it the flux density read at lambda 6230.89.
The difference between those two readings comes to 2.5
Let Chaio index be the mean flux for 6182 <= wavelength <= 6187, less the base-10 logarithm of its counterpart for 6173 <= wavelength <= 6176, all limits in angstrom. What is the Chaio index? 46.8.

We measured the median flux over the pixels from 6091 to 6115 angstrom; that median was 45.7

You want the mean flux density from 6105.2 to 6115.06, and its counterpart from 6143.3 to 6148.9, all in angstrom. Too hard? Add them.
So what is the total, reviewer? 91.6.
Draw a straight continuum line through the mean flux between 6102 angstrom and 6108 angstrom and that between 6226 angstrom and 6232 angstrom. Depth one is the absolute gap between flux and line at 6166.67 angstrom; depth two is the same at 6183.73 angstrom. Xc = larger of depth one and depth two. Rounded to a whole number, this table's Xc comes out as 10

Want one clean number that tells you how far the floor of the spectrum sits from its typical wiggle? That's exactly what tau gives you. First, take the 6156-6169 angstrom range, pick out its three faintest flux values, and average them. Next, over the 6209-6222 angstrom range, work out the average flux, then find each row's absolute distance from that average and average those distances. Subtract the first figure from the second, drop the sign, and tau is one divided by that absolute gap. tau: 0.0289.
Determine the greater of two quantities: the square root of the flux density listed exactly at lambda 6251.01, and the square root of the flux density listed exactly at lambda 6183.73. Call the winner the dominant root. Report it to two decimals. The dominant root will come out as 7.22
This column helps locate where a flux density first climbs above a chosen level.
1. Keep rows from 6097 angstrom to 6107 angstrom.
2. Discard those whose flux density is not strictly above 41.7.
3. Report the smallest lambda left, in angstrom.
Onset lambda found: 6097.48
